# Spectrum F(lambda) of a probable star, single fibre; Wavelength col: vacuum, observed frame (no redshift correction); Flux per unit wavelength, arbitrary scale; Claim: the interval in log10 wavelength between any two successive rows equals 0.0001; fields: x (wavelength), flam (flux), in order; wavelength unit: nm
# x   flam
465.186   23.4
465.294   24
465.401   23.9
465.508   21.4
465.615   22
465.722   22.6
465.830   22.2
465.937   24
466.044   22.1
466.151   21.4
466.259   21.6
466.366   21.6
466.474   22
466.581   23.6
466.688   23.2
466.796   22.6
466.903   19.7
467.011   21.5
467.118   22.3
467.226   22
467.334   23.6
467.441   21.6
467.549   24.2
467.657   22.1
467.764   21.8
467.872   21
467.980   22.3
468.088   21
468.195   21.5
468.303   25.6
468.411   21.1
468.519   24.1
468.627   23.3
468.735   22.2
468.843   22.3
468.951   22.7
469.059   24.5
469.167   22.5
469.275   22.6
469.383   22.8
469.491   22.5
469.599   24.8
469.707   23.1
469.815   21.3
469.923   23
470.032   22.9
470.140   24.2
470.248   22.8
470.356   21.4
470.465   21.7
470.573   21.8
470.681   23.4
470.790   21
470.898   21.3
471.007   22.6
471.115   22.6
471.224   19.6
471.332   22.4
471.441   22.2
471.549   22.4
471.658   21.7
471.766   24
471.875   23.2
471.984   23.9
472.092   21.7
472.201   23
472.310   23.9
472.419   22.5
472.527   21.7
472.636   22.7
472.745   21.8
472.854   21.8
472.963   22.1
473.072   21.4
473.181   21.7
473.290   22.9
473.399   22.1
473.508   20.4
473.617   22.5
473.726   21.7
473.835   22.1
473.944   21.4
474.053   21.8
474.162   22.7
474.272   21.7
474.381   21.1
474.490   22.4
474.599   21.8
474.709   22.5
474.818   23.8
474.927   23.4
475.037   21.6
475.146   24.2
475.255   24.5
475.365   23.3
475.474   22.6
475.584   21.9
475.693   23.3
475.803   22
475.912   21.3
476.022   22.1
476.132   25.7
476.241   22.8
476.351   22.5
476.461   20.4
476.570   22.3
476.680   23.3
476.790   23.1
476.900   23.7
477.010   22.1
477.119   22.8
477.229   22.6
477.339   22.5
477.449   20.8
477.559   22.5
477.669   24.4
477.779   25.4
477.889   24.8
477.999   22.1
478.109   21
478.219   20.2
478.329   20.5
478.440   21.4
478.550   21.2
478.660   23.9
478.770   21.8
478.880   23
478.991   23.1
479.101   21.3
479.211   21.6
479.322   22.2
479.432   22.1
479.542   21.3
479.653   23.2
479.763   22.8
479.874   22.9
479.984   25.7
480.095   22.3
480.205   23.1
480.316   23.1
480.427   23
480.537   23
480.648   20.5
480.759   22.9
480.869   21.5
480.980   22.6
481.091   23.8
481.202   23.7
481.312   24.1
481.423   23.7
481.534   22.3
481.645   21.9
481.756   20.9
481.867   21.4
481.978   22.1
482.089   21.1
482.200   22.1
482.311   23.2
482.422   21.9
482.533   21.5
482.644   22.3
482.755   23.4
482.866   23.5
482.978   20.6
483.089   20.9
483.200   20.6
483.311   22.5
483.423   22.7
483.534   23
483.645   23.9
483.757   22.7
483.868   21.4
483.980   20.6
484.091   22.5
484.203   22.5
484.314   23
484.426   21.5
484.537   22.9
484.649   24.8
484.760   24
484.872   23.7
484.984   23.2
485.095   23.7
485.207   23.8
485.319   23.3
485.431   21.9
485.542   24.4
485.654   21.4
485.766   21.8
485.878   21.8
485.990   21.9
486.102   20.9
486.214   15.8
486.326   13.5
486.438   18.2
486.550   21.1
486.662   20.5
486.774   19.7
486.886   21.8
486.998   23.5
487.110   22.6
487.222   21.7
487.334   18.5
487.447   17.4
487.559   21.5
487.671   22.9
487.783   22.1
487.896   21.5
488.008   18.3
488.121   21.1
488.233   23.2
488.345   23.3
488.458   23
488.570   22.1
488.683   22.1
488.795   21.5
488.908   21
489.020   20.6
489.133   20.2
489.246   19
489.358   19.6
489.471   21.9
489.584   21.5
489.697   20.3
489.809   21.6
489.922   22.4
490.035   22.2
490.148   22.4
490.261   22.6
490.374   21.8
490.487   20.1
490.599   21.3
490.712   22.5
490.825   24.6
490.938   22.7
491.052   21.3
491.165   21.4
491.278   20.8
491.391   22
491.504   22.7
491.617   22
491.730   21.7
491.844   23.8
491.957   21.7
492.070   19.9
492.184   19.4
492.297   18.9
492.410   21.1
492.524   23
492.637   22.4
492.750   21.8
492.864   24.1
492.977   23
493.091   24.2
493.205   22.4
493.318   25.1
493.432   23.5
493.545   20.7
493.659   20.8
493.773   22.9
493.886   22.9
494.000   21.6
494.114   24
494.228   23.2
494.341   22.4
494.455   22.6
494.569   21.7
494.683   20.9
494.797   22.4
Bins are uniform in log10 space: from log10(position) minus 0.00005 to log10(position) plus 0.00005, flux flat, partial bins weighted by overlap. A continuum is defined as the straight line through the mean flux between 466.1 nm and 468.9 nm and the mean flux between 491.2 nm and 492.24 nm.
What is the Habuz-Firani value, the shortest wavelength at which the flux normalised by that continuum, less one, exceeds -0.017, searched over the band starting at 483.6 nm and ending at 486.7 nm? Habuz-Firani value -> 483.645 nm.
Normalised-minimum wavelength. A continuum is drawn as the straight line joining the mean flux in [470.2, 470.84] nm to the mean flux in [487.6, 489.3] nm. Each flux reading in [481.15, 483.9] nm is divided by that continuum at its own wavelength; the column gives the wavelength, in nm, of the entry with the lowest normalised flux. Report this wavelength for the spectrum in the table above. 482.978 nm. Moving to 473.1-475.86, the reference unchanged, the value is 473.508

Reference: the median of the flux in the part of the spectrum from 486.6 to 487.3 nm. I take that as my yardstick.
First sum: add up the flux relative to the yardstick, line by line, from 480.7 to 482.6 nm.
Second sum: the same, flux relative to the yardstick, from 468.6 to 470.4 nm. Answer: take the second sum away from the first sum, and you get -0.38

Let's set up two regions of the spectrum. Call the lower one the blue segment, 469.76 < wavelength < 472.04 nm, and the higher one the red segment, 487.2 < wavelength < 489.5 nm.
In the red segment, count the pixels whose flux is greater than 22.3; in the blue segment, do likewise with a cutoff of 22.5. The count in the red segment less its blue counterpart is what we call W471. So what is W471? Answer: -6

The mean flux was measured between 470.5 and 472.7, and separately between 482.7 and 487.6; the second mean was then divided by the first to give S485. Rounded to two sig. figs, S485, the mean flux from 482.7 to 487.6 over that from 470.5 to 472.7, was 0.97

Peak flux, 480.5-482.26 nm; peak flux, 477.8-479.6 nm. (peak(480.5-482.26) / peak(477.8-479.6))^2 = 0.944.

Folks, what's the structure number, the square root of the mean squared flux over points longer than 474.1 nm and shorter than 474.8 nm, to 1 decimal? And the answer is 22.0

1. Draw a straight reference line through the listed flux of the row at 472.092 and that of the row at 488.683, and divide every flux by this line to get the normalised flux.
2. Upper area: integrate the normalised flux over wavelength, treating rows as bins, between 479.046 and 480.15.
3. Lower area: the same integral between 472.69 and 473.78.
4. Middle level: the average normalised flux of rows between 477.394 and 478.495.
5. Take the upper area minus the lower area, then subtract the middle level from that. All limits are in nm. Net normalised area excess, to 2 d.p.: -0.98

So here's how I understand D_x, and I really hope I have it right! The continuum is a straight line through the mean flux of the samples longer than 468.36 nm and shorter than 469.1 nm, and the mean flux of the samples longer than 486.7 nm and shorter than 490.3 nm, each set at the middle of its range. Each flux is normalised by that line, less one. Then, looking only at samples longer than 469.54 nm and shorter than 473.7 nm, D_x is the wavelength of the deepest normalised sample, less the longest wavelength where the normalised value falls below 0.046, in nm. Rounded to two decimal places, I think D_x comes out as -2.39 nm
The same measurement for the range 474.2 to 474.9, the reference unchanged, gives -0.33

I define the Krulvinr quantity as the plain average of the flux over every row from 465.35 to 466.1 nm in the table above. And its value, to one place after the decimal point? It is 22.6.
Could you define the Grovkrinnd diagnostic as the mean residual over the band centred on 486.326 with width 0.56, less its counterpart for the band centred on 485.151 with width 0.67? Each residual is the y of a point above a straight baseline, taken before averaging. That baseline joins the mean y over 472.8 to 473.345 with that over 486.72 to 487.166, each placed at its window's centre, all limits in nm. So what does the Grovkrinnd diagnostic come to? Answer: -5.4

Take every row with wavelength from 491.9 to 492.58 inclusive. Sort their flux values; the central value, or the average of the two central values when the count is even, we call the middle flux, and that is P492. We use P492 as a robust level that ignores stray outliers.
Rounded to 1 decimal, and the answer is 20.5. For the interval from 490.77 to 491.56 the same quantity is 22.0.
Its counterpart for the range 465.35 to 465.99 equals 22.4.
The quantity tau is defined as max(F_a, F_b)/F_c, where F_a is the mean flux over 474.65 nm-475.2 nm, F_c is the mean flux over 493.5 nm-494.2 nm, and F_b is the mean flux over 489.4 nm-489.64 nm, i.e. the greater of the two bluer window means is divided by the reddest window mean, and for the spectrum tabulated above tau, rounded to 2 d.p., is 1.04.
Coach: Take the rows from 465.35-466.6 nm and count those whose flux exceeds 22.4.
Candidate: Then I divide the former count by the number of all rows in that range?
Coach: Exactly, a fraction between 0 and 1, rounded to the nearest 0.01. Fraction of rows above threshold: 0.33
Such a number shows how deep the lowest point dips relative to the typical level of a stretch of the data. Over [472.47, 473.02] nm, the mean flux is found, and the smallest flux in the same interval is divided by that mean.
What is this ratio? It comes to 0.99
